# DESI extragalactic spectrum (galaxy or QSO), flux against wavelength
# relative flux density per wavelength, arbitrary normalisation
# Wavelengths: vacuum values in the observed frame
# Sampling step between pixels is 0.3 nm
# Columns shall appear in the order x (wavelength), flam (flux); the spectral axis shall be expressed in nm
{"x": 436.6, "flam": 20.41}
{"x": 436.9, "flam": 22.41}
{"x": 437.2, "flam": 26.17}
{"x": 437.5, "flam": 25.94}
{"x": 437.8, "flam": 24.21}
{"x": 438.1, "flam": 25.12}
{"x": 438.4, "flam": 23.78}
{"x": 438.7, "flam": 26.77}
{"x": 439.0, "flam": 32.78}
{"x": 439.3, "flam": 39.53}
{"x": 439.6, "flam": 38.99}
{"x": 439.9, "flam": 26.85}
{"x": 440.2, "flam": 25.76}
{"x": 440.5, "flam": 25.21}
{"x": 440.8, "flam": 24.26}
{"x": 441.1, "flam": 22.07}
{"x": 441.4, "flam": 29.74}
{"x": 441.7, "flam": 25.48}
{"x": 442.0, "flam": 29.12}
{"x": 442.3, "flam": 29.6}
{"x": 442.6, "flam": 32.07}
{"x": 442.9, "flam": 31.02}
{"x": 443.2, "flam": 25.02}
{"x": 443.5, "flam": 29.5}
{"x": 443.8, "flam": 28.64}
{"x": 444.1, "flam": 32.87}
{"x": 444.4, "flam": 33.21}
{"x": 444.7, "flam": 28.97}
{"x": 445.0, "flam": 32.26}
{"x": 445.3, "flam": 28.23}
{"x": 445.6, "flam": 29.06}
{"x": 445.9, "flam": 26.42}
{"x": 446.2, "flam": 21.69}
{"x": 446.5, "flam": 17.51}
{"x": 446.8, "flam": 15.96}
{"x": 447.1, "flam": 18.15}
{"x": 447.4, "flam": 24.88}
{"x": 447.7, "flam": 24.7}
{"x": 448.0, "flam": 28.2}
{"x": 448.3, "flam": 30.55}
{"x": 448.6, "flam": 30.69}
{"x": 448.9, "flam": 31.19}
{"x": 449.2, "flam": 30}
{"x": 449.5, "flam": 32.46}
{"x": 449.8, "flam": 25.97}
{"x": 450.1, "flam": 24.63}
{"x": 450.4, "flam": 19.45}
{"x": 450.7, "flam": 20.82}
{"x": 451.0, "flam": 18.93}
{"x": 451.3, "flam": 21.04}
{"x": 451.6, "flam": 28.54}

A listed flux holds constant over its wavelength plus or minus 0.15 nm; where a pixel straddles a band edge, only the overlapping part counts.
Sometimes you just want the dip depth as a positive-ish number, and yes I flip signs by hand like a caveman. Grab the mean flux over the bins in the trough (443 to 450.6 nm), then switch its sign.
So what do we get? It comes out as -26.8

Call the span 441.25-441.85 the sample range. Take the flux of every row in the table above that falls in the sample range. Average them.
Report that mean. 28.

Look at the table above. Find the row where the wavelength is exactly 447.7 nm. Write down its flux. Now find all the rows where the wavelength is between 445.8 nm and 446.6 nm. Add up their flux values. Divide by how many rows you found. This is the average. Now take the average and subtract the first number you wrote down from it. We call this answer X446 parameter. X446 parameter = -2.8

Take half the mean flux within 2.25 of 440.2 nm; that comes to 14.2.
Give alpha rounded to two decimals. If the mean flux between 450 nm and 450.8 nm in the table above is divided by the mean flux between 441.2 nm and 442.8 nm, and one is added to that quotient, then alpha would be 1.74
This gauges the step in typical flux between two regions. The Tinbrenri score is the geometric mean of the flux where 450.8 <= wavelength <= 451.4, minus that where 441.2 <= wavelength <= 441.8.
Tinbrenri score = -8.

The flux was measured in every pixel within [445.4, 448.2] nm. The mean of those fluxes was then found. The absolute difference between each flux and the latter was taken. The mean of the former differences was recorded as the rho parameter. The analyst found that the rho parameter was 4.1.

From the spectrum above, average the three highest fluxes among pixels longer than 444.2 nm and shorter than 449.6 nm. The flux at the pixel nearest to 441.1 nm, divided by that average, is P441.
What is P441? 0.68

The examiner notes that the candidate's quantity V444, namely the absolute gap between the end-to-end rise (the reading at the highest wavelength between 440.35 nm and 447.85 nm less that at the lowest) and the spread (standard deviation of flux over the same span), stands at 5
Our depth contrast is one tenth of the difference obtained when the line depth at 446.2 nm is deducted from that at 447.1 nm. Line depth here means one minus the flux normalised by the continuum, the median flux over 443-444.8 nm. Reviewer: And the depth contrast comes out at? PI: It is 0.01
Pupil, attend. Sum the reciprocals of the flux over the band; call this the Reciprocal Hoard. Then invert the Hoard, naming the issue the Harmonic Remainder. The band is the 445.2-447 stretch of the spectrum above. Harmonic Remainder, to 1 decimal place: 3.7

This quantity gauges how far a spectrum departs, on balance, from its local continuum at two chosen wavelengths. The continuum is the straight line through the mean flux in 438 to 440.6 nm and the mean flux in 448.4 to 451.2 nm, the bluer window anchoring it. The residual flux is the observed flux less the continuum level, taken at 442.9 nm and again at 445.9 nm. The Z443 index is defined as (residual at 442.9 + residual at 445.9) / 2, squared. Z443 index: 1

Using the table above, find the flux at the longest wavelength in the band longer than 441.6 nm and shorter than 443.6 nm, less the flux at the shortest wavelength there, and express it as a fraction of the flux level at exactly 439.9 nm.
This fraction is 0.15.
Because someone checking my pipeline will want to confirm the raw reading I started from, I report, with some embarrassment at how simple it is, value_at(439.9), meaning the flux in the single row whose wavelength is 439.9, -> 26.85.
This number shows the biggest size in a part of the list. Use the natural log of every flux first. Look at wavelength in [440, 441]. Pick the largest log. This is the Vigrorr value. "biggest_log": 3.25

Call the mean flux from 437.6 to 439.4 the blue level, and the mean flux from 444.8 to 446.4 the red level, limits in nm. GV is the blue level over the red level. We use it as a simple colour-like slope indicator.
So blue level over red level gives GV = 1.04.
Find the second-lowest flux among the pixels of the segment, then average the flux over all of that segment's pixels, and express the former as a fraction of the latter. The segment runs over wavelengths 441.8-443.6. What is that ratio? 0.99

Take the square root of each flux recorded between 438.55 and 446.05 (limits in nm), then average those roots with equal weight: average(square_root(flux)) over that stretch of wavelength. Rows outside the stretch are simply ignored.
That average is 5.4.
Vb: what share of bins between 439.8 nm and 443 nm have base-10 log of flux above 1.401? 0.82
